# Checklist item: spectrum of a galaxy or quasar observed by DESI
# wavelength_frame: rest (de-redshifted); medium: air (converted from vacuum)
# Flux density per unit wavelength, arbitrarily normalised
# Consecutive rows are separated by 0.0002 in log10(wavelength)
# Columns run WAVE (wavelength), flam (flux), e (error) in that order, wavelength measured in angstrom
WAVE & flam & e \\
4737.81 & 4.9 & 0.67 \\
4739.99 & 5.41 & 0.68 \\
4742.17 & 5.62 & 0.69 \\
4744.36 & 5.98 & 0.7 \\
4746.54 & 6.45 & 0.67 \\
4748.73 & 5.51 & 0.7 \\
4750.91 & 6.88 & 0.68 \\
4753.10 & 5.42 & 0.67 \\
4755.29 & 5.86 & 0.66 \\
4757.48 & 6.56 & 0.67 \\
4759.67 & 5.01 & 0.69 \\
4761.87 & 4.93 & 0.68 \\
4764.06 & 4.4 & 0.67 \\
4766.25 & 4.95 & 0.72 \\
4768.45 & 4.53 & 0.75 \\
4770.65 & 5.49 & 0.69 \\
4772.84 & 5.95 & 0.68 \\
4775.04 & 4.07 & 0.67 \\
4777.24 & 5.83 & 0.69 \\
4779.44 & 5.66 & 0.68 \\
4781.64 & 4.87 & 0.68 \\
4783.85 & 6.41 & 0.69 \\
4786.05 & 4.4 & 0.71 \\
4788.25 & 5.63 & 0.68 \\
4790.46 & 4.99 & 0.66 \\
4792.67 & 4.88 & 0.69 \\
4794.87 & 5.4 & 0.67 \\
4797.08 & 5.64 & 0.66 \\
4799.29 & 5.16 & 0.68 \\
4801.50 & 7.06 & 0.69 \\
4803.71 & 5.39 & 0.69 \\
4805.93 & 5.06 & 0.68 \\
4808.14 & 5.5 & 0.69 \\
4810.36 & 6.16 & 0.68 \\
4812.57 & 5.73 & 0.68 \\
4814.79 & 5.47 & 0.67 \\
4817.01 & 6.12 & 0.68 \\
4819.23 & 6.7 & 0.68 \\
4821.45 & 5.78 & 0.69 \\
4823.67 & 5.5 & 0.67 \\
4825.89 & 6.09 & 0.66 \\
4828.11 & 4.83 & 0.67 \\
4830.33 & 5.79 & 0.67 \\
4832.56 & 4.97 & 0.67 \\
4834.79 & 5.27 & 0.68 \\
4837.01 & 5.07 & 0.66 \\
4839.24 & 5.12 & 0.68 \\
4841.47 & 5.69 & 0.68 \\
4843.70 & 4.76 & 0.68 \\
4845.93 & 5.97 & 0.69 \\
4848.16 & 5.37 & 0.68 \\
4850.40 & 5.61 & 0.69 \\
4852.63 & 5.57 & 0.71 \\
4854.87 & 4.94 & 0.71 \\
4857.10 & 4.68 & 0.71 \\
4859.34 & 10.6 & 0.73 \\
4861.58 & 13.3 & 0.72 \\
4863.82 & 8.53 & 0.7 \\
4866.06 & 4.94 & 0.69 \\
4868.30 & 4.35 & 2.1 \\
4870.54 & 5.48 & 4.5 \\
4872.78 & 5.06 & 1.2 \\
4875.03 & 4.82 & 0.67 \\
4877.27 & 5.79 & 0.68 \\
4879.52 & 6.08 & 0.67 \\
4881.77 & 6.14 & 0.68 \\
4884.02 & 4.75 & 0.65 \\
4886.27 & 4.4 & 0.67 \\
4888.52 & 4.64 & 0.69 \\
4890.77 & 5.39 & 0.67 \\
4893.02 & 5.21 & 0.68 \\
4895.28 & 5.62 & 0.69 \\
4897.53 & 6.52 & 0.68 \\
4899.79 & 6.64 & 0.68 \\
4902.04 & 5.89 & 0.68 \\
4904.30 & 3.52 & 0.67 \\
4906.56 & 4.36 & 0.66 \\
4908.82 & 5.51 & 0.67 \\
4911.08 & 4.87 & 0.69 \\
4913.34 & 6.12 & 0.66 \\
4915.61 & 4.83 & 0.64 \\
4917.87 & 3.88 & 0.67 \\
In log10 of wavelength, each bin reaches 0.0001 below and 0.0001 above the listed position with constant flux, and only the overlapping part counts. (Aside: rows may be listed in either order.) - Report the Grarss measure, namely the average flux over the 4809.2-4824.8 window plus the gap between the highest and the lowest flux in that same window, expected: 7.2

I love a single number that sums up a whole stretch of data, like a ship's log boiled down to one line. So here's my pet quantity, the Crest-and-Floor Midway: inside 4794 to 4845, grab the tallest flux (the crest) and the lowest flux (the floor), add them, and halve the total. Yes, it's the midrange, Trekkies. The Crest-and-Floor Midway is 5.9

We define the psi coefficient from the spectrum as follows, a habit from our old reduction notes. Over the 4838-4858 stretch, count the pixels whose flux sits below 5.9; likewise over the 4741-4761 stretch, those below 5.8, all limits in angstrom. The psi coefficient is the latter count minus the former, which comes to -4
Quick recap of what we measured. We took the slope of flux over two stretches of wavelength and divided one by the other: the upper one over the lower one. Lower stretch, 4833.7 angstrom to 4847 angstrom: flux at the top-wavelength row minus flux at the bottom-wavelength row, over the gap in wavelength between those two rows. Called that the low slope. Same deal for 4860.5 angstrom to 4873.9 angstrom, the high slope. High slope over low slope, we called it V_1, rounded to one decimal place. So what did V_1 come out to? -11.7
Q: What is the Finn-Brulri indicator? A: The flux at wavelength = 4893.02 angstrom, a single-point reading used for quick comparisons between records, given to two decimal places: 5.21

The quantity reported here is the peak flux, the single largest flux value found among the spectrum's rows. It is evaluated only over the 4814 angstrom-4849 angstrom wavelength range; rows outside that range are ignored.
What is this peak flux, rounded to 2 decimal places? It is 6.70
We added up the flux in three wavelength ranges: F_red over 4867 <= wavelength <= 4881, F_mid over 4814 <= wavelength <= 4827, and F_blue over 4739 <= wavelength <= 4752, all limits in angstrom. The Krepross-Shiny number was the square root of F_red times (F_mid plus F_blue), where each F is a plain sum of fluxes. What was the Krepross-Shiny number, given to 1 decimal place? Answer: 47.5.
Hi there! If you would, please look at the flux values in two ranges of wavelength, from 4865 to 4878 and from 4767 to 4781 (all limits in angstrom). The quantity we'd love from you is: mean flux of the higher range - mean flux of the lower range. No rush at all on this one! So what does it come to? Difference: -0.2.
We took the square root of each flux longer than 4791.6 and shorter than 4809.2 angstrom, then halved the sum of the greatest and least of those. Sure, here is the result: 2.43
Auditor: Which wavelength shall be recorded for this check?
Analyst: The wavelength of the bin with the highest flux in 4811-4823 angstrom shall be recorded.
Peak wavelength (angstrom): 4819.23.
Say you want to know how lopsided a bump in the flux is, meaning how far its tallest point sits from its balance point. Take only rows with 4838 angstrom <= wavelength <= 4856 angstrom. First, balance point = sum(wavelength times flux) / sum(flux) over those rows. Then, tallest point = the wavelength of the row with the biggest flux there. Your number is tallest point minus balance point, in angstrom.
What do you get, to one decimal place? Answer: -1.1 angstrom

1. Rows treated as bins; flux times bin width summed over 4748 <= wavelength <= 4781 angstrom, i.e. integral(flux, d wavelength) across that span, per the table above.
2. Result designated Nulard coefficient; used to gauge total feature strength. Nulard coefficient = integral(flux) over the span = 178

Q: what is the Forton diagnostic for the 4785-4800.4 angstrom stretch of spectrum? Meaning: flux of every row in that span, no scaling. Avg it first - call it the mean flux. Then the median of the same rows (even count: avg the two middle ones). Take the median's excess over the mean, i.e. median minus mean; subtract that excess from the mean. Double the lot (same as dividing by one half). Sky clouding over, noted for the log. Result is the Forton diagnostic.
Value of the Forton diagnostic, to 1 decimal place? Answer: 10.3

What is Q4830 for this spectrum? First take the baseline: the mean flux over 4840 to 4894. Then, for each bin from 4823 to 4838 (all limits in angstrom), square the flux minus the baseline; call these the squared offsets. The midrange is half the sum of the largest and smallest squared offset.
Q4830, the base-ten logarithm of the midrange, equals -0.2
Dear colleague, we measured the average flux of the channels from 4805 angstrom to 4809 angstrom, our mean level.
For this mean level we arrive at 5.28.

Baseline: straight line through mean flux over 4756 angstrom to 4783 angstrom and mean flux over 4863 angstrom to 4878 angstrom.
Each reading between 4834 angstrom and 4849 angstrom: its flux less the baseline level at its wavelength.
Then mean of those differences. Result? -0.1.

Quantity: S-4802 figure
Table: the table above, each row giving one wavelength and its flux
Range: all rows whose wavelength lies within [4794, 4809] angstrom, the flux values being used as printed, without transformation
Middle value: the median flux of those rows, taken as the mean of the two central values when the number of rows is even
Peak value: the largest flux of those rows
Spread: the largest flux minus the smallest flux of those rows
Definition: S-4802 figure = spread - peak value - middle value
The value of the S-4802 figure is -10.5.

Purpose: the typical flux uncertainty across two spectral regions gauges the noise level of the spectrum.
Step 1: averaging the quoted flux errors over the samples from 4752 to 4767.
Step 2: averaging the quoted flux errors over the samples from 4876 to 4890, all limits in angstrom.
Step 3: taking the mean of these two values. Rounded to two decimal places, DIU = 0.68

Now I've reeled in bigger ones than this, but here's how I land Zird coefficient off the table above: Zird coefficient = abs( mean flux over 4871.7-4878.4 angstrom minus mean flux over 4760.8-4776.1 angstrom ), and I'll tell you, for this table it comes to 0.32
